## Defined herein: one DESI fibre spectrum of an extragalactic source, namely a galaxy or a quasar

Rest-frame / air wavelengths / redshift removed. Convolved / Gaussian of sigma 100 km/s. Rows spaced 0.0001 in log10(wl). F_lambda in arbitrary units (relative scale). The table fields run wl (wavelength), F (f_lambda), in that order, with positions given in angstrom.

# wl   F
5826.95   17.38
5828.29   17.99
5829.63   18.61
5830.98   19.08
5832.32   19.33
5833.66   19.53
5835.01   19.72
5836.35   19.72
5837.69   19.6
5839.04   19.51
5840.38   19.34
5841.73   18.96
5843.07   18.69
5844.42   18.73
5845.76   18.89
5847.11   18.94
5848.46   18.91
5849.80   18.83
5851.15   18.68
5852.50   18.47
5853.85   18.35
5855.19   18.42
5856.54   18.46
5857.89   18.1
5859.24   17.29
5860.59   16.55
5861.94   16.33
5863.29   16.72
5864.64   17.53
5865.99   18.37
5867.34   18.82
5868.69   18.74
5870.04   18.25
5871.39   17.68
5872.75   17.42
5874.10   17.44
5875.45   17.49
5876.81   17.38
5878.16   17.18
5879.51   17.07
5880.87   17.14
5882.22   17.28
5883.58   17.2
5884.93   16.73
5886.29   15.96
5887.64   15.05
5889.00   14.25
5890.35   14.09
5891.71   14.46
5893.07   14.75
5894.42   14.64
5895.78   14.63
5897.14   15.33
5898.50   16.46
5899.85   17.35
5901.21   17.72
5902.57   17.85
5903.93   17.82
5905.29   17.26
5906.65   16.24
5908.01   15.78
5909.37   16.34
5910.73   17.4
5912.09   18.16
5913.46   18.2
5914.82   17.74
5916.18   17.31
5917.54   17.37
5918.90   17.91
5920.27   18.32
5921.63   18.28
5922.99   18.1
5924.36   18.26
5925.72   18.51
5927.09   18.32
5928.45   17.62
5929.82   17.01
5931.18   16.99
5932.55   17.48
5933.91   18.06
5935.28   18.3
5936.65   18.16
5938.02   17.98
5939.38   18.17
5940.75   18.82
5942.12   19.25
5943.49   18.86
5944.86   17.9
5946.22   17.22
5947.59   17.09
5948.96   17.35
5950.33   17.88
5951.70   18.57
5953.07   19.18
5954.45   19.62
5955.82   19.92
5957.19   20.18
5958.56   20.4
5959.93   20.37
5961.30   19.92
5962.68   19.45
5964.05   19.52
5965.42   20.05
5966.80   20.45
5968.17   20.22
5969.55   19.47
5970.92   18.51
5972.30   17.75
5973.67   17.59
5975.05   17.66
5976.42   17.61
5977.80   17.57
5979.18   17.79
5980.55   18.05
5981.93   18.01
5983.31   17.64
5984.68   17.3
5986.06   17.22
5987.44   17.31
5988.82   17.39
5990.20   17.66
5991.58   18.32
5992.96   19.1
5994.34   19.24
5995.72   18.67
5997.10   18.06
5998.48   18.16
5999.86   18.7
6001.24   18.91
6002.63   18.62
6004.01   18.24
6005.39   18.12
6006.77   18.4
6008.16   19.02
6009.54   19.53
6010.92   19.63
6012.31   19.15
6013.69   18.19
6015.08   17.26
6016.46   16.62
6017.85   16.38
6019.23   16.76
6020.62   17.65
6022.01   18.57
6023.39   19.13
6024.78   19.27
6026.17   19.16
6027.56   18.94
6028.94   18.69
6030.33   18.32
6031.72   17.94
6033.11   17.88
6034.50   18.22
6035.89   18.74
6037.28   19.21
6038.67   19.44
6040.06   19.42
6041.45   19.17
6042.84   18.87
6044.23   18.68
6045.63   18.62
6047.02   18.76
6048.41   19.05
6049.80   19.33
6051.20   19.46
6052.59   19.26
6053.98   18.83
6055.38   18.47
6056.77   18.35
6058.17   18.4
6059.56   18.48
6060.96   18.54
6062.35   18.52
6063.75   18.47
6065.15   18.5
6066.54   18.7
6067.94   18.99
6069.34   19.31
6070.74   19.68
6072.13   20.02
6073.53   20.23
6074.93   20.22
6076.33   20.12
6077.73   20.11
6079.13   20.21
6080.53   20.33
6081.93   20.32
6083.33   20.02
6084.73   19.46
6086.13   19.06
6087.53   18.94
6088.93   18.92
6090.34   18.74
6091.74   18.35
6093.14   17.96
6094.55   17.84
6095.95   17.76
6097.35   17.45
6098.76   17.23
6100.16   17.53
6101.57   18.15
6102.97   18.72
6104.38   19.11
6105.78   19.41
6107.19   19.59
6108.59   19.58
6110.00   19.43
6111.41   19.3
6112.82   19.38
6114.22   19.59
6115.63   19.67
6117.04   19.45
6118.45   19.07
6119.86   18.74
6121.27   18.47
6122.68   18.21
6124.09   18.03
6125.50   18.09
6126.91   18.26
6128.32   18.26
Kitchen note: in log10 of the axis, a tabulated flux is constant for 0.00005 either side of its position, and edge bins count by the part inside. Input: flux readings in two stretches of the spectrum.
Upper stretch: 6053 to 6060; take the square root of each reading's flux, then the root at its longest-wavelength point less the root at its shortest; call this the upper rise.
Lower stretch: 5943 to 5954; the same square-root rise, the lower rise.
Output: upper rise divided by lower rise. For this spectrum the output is -1.1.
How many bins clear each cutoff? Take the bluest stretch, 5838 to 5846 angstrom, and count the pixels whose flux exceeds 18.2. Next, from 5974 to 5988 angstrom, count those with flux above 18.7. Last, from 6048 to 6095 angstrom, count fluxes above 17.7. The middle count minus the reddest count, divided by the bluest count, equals -5.7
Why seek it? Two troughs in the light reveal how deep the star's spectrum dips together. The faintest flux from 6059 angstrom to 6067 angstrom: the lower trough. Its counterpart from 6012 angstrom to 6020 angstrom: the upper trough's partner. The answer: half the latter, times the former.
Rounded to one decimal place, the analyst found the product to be 151.3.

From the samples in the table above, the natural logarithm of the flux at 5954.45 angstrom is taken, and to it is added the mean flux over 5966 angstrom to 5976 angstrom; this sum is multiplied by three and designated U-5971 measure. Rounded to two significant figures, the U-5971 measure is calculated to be 65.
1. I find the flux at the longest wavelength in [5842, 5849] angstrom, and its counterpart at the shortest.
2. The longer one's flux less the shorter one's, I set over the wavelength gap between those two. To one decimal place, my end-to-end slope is 0.0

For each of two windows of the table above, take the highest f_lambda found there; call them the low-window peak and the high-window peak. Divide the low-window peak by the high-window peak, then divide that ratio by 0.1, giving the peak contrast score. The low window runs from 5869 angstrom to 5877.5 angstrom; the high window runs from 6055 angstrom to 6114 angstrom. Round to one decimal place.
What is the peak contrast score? 9.0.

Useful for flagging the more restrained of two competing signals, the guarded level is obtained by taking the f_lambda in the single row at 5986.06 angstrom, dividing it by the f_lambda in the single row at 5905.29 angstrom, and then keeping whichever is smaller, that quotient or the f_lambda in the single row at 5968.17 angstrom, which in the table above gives 1.00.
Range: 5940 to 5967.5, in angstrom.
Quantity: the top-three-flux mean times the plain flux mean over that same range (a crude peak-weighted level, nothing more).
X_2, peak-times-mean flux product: 390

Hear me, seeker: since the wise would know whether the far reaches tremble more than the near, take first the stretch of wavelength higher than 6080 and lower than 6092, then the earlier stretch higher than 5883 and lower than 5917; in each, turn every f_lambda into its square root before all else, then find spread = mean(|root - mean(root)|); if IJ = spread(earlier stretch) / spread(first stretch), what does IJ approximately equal 2.1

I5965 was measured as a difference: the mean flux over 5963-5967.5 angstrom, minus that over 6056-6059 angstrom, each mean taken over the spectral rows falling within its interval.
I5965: 1.6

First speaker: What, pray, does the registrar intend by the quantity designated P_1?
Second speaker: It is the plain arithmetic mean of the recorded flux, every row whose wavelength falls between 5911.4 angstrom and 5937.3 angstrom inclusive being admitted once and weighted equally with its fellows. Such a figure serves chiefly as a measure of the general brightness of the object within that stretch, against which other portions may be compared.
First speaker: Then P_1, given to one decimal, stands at 17.9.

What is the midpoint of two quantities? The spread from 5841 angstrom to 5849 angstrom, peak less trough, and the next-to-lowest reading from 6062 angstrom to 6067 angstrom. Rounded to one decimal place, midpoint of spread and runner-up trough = 9.4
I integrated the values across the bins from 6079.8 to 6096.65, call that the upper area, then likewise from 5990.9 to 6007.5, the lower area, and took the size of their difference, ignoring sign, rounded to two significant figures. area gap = 12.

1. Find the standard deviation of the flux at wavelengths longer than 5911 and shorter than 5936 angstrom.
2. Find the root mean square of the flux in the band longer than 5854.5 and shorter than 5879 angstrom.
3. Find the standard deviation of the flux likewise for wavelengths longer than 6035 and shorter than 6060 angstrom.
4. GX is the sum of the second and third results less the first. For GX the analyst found 17.6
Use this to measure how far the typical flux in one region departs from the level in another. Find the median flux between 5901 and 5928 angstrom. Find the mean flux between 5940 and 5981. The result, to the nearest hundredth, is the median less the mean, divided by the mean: -0.05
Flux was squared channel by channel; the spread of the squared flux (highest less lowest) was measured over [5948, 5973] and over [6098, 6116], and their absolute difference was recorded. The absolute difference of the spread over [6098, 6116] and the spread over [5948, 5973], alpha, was 27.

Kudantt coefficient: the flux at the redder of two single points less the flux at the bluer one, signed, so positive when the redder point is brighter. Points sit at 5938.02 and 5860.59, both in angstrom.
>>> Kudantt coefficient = 1.43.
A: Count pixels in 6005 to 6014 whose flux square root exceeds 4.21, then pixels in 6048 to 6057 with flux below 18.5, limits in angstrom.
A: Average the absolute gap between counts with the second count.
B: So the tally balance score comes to 3.5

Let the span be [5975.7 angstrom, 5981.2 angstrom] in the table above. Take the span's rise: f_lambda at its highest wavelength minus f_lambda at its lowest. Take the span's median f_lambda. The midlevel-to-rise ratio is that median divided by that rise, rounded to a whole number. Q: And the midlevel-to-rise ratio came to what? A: 40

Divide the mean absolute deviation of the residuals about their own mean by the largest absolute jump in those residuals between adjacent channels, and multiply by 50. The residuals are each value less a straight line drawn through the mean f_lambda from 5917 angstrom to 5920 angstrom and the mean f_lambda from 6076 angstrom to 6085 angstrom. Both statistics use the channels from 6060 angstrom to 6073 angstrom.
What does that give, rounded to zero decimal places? 61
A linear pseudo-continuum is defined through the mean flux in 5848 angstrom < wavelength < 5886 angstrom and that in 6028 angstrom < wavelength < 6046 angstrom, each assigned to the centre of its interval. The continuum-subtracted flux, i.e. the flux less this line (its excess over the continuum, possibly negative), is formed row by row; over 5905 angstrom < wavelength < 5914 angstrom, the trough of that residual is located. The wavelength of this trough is 5908.01 angstrom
